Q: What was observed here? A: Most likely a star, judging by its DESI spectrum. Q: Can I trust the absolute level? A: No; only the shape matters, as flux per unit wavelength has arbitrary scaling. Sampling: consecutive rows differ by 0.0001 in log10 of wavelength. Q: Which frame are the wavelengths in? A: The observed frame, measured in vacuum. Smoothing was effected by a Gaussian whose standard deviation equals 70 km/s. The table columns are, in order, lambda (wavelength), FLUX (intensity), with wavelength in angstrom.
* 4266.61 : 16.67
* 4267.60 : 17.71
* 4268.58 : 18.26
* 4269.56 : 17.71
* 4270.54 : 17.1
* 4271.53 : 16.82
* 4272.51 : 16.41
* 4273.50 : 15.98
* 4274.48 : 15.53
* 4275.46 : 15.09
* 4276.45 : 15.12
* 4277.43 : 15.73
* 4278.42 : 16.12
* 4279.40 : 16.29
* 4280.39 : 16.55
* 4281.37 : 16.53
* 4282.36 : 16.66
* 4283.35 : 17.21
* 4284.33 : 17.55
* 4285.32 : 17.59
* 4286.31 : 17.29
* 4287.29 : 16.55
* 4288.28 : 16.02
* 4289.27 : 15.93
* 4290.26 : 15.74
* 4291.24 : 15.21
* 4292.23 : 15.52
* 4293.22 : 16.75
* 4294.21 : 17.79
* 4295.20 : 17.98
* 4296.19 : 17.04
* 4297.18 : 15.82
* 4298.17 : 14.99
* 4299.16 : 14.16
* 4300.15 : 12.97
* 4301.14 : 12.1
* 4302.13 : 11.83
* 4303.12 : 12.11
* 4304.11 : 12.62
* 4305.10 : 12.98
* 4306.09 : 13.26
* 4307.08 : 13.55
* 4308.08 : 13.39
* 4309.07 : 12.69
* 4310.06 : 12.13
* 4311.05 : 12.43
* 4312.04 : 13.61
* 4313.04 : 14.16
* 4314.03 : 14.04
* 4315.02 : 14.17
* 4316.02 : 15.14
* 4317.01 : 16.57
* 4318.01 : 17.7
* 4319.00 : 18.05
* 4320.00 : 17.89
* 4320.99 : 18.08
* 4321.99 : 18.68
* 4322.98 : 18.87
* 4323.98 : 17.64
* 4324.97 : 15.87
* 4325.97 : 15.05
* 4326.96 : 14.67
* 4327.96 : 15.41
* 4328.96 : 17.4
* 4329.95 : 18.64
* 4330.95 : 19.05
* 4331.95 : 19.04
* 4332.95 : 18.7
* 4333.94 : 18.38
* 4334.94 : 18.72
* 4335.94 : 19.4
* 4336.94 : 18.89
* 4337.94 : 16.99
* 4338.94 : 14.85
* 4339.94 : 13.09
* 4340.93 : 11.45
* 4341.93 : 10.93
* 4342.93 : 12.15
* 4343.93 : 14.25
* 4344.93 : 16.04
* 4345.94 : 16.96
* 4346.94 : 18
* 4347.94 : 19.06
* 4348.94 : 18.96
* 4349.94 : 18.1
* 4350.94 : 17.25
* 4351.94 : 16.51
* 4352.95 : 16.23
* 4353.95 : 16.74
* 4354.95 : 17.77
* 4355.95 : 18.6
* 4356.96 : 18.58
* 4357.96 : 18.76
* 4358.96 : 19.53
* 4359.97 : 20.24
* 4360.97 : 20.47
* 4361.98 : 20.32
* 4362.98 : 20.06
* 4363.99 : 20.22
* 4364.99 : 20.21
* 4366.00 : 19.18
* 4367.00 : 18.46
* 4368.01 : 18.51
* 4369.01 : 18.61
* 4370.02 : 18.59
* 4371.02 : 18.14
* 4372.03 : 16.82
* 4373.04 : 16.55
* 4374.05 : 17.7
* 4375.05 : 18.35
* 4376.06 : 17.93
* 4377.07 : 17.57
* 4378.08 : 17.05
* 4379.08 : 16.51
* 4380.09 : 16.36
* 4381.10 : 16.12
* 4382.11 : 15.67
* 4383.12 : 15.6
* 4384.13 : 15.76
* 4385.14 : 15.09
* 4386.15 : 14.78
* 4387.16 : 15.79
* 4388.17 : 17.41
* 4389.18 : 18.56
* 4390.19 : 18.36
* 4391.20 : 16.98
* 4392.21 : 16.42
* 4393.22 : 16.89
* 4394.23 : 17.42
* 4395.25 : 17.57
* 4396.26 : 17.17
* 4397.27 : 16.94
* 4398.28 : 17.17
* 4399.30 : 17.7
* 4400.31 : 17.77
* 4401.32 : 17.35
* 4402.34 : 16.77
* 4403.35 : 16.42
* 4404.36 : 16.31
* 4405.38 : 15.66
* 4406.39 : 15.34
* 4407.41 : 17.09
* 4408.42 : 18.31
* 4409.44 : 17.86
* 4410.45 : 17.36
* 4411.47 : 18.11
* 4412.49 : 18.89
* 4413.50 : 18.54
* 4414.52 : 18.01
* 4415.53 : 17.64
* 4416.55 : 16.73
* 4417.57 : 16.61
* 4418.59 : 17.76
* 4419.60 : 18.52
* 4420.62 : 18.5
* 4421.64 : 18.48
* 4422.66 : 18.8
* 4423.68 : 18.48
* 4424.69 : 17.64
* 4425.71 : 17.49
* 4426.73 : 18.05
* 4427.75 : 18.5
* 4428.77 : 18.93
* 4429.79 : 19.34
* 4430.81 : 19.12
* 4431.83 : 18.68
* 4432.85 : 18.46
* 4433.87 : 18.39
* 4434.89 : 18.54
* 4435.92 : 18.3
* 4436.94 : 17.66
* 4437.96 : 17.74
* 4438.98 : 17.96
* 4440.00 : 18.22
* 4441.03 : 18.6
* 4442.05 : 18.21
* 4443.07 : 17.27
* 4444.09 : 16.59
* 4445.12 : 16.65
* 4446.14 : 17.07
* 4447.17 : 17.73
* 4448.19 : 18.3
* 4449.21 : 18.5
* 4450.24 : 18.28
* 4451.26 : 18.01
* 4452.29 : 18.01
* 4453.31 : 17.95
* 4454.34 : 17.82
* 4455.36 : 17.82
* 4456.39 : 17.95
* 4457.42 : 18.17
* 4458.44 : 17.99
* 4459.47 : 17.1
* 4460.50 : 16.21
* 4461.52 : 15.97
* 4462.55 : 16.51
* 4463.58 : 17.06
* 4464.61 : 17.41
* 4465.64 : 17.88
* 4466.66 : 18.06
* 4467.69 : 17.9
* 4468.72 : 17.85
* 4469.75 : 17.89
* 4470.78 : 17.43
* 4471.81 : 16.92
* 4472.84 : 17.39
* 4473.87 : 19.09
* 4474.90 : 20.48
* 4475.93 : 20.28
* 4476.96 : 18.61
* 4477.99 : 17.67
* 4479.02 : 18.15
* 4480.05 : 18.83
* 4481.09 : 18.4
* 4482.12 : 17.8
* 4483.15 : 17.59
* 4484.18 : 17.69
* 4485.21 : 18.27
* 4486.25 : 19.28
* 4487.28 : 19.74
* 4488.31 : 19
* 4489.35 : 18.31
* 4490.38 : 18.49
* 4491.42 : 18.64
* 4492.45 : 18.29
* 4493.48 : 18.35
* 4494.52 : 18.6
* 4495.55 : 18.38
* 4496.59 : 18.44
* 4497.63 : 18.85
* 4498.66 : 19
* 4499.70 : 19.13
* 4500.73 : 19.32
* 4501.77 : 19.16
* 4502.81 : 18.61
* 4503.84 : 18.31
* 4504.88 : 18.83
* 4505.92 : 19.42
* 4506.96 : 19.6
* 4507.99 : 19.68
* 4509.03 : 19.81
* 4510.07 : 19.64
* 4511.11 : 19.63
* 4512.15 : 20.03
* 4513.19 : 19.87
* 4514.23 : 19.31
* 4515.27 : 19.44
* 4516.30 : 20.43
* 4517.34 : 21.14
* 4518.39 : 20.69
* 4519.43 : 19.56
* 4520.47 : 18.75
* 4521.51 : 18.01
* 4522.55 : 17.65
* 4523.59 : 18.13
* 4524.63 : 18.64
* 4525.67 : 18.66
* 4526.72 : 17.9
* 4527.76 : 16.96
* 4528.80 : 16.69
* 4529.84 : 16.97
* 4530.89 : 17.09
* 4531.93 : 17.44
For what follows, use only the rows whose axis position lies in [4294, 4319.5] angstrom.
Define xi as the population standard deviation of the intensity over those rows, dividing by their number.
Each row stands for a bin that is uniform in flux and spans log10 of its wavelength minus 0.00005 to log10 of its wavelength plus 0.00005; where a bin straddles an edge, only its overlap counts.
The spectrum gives 1.99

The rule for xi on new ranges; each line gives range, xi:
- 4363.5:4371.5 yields 0.76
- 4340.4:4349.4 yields 3.04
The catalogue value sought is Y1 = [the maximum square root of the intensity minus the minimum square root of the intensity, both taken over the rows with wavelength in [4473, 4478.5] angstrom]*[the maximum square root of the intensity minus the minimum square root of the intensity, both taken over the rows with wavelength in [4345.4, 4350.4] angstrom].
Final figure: 0.08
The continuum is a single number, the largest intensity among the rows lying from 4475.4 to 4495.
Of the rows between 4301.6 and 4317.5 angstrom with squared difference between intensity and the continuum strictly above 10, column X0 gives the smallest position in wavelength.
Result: 4302.13 angstrom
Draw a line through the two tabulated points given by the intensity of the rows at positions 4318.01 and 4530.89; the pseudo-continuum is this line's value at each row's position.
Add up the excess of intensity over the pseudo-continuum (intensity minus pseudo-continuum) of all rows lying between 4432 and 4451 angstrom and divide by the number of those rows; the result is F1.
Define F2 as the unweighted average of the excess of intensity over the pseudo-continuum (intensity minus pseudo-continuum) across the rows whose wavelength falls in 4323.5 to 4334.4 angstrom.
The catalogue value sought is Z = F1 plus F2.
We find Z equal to 0.2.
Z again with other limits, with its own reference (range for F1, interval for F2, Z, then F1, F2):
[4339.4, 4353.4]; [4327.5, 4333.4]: -1.6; -2.0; 0.4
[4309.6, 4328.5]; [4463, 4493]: -0.9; -1.9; 1.0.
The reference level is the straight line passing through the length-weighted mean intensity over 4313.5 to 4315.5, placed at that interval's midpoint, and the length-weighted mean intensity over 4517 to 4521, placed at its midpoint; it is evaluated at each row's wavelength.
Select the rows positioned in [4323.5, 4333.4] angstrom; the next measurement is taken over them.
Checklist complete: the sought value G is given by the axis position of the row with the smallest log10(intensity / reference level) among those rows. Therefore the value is 4326.96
